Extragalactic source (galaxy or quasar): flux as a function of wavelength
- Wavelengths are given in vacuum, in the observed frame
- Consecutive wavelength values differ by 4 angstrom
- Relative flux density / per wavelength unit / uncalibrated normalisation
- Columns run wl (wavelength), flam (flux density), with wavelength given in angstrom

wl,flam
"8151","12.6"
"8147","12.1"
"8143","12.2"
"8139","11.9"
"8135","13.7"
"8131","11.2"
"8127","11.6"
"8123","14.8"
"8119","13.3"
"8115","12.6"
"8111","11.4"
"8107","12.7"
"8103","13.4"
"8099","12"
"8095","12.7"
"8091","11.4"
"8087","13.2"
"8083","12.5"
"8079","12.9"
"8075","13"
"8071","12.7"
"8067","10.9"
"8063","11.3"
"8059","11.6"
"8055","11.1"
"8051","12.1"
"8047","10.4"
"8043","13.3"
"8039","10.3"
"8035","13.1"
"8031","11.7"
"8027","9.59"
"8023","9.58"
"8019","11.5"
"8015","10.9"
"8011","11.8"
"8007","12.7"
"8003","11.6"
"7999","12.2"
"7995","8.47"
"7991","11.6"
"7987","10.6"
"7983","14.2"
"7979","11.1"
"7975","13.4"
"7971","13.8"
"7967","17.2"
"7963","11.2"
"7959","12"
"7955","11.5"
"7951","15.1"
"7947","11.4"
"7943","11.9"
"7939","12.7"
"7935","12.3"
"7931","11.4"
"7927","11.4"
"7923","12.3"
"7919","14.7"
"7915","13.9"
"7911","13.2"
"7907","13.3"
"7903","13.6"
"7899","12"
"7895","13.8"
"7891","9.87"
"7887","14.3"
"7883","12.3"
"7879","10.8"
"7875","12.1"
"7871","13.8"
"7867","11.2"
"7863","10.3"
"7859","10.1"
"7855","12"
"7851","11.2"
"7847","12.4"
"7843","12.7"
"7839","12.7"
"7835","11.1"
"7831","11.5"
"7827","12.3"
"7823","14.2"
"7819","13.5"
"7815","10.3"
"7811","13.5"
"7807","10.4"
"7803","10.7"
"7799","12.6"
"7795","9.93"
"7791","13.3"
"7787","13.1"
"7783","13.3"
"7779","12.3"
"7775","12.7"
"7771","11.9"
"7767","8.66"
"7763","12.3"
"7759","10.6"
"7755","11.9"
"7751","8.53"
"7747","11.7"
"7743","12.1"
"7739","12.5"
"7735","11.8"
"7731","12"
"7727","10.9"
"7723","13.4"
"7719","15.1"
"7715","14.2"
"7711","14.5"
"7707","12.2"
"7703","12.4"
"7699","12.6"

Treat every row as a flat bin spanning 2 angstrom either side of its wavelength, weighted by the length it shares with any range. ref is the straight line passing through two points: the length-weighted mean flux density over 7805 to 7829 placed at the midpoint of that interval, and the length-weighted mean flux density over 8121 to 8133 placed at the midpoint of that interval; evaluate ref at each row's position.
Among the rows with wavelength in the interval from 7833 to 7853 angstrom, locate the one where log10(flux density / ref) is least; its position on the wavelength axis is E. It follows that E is 7835 angstrom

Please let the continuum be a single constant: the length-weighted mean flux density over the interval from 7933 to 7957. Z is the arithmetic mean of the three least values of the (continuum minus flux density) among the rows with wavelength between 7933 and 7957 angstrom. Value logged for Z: -0.9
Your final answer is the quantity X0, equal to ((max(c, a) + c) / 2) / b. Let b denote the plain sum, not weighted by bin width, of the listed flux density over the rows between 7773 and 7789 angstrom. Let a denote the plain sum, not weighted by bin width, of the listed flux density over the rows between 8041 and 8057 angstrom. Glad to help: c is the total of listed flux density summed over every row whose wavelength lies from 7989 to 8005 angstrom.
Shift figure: 0.88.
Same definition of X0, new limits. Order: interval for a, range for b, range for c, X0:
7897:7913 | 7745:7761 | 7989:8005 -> 1.12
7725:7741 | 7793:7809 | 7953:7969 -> 1.19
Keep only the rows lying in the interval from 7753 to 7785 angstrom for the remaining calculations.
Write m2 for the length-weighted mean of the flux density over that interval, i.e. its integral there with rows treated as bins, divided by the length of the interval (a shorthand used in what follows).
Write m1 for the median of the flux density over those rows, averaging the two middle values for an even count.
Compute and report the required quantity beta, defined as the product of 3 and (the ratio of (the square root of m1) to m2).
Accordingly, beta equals 0.891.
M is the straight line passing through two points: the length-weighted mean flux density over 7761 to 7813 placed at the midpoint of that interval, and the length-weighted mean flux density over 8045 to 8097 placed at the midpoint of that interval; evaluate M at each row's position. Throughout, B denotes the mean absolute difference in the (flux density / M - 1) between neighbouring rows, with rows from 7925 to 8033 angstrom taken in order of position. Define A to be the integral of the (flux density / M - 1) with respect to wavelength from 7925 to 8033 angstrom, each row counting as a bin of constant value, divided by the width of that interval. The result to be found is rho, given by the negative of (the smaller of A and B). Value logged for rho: 0.00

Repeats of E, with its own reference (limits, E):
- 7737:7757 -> 7751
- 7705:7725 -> 7707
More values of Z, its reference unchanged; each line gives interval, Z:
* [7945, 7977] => -2.9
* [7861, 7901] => -1.5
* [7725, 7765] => 0.2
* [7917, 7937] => -0.6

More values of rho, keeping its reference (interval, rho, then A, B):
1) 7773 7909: -0.02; 0.02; 0.13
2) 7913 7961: -0.05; 0.05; 0.11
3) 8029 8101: 0.00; 0.00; 0.10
